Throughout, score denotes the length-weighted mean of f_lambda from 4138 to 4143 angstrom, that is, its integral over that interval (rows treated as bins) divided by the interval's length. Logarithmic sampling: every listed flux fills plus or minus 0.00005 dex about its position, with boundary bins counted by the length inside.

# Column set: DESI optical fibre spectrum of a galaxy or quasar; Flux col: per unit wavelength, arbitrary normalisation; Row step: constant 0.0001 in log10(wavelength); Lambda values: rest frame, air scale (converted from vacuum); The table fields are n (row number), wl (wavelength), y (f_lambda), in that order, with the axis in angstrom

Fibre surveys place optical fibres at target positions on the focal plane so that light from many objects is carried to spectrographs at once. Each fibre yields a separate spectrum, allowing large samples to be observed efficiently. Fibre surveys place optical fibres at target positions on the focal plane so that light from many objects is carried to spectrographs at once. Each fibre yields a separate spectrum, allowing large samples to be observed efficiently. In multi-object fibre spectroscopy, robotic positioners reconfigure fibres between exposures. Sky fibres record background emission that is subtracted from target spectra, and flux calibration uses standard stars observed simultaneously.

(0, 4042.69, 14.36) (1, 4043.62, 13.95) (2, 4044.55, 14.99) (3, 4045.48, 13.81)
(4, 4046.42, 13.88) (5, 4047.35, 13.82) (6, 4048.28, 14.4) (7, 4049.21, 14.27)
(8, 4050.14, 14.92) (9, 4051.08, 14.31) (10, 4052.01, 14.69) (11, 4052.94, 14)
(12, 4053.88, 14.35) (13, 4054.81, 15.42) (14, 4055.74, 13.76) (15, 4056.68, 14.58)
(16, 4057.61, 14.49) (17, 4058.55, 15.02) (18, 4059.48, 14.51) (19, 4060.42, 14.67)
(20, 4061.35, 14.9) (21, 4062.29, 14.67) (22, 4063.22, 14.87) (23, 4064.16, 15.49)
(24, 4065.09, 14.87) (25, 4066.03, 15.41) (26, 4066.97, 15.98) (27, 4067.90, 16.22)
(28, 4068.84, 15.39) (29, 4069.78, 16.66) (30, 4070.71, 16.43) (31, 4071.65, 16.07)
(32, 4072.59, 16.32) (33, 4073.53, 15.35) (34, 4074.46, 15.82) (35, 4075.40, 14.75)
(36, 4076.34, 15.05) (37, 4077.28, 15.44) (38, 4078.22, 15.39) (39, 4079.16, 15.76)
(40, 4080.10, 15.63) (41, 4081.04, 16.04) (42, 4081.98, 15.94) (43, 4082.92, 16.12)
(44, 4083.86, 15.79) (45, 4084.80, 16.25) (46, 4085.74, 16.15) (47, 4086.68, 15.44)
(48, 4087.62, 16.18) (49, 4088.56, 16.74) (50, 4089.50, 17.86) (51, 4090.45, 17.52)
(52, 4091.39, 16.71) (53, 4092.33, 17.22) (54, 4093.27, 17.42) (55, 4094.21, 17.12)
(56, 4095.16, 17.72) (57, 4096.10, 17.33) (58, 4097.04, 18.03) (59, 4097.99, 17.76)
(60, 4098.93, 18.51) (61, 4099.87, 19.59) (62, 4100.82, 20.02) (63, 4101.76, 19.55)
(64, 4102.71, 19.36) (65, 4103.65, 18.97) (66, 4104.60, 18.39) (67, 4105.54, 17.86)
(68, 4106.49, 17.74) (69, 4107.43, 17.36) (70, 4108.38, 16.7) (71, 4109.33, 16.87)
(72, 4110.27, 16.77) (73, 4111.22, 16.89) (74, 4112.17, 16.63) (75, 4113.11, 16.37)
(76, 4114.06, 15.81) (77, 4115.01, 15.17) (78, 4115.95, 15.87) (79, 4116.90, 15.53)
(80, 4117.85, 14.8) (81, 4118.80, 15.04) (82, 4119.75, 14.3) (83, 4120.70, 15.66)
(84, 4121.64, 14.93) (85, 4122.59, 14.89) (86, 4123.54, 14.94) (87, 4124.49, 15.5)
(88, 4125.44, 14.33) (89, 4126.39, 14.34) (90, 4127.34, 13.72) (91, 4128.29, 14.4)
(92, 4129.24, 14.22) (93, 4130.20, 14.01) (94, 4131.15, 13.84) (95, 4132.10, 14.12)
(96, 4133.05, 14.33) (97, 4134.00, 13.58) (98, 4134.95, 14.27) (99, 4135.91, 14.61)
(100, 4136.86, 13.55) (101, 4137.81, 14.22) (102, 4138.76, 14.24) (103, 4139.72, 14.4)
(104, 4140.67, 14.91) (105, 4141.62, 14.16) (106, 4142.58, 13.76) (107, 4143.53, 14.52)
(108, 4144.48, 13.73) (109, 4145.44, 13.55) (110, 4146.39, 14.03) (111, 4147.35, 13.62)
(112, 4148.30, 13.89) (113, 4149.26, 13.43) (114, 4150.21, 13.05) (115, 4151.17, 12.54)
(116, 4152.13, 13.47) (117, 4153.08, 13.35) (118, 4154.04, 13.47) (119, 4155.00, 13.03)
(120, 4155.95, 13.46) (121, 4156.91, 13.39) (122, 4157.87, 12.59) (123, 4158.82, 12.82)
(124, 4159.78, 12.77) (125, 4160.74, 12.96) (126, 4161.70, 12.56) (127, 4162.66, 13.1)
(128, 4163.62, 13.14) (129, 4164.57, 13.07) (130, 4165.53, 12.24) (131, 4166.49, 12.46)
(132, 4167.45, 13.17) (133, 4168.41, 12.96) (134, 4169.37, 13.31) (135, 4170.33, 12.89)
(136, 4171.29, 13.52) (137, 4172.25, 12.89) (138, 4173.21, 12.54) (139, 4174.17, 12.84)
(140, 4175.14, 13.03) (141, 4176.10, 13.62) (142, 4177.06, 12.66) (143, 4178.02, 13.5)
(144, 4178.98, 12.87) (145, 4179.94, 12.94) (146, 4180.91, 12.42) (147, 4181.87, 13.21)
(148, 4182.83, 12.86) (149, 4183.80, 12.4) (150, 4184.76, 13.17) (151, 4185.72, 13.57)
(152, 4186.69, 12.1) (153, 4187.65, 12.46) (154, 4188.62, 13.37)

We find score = 14.3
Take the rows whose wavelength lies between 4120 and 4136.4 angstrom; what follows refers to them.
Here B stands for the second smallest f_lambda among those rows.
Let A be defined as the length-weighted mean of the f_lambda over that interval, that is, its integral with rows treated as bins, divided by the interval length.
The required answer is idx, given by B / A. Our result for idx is 0.950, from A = 14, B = 13.72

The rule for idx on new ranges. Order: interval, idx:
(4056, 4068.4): 0.966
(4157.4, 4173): 0.966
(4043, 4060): 0.959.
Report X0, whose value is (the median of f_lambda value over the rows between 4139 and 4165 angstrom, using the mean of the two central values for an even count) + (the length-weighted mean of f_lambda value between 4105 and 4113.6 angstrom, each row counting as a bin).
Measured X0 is 30.5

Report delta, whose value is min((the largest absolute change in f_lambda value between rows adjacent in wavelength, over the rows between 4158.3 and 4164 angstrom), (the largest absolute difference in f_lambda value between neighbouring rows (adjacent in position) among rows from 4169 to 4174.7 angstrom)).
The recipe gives 0.5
